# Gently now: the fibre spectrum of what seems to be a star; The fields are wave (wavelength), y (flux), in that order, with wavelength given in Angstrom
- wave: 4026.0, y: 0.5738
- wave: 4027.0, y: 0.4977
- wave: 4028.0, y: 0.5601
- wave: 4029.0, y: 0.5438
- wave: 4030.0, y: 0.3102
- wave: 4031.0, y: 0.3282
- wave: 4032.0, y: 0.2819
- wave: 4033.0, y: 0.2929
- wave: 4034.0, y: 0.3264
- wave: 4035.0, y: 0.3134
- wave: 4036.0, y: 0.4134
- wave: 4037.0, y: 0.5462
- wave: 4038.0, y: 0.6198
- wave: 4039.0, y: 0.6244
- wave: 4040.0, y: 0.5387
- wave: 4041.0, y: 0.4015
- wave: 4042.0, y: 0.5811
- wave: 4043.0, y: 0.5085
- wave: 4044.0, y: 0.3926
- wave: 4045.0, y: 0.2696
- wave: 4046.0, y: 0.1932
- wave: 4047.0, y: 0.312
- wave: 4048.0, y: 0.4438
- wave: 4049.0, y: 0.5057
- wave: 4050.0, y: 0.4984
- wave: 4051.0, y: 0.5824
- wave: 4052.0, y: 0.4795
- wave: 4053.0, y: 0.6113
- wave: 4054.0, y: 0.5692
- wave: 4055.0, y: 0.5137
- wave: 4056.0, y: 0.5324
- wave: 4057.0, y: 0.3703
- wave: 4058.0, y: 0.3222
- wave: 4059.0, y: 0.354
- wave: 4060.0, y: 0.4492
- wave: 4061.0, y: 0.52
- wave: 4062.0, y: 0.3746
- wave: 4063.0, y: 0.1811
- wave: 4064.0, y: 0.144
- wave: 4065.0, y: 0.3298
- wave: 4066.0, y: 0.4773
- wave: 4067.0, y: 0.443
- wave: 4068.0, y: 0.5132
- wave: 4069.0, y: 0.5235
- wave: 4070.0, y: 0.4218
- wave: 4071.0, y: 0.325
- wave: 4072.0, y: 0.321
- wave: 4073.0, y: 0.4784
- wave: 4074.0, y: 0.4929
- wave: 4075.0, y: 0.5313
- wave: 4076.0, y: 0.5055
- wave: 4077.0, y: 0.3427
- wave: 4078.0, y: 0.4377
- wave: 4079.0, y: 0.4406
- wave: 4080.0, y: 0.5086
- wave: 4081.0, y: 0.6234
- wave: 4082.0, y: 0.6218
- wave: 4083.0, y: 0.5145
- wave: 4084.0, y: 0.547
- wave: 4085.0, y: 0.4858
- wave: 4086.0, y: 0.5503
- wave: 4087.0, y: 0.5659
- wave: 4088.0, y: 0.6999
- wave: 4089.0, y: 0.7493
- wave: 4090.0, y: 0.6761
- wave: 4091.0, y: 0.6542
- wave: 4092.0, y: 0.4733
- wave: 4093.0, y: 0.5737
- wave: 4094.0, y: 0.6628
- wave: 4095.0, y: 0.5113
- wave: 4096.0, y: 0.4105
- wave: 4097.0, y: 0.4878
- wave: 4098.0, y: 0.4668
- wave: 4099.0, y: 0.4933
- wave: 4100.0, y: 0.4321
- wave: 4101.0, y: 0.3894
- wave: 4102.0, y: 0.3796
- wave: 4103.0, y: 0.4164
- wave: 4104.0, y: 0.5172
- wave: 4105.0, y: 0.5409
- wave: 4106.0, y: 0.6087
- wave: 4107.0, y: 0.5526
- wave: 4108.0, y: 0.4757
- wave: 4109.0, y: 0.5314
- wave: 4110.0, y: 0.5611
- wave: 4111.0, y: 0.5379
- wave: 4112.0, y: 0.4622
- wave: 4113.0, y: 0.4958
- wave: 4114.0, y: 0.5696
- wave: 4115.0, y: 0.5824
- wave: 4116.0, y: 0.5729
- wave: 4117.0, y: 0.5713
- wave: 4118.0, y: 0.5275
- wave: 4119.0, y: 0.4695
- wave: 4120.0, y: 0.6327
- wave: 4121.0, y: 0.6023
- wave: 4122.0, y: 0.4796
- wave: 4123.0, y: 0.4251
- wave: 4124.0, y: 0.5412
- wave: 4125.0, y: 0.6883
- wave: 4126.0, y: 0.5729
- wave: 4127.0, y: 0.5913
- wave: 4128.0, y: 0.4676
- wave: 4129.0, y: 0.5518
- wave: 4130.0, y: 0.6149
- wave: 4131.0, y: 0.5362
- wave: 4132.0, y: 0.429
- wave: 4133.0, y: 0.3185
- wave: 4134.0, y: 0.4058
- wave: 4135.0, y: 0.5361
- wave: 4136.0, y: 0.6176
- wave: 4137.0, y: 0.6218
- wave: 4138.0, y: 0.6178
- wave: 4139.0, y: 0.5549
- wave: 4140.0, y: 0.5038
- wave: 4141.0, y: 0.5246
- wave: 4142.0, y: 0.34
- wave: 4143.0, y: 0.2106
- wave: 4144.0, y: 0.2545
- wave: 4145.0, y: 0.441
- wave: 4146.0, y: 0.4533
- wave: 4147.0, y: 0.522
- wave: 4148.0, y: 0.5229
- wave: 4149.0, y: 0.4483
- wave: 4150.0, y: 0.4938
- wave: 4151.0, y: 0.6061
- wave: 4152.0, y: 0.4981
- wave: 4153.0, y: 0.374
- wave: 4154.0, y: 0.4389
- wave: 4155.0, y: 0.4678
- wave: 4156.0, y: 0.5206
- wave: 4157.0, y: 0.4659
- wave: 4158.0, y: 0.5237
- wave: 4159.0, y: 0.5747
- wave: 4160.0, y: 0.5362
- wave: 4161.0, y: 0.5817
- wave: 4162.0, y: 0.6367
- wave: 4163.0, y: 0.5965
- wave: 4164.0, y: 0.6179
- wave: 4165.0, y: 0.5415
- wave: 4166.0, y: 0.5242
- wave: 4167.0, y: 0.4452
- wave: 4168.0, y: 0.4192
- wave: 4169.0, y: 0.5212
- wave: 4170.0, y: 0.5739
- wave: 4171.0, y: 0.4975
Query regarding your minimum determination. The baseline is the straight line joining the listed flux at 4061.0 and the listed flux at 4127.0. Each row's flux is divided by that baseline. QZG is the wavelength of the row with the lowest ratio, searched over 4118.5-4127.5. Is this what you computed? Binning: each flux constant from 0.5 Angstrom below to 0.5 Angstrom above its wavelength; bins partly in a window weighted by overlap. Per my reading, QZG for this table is 4123.0 Angstrom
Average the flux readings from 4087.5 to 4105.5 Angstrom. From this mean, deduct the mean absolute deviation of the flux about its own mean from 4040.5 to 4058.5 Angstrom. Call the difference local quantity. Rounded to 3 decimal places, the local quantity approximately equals 0.431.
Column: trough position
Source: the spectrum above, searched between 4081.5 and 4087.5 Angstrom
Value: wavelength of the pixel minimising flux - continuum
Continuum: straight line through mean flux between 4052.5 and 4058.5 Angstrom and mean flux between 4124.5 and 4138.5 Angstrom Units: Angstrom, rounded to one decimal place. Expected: 4085.0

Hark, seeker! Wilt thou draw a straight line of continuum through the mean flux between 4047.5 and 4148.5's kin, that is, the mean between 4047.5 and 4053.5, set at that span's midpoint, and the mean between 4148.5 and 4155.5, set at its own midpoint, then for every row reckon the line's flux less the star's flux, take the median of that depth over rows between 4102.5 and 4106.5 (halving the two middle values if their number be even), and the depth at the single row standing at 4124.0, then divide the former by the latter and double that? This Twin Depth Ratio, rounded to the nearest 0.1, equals 1.2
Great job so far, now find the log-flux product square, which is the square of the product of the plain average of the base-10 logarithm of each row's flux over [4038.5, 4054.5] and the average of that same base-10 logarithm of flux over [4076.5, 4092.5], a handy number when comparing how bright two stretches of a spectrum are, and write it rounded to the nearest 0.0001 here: 0.0084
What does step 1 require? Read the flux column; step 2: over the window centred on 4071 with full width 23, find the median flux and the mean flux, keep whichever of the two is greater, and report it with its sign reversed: -0.45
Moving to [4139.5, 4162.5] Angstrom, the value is -0.50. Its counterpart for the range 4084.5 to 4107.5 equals -0.53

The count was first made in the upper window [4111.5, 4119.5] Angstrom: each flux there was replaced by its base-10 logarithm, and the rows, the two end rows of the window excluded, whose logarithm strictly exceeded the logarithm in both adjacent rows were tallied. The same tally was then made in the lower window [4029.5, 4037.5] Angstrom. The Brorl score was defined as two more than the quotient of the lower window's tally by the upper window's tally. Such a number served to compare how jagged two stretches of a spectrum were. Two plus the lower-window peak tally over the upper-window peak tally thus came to 4.0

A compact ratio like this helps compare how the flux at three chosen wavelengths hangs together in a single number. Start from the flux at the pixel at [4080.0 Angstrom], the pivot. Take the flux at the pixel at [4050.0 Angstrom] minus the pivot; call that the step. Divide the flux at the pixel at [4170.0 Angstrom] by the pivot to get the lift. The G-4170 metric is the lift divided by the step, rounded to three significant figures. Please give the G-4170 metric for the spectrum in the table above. -111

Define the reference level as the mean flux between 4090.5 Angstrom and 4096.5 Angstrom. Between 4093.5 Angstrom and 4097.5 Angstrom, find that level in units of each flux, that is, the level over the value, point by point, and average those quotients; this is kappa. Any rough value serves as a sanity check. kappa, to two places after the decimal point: 1.09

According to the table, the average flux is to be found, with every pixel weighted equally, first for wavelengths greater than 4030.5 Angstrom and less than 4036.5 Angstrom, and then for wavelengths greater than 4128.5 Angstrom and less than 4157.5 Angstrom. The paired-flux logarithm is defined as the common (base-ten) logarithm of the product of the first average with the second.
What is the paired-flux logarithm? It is -0.81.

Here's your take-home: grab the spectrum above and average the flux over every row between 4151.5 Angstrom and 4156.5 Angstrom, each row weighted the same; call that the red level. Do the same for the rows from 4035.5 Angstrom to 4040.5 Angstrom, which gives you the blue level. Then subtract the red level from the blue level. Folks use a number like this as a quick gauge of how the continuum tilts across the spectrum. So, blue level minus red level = 0.089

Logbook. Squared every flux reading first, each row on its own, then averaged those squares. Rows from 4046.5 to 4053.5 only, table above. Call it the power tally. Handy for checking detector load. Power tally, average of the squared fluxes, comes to 0.249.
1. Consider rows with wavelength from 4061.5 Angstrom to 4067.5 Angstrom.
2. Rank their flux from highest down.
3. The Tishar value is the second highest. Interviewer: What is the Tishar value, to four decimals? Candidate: 0.4430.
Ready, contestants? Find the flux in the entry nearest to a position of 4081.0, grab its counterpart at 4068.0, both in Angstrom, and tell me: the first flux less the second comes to 0.11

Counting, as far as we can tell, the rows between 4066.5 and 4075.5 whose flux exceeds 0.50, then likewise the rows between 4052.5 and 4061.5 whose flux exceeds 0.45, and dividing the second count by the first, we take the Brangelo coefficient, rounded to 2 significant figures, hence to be 1.7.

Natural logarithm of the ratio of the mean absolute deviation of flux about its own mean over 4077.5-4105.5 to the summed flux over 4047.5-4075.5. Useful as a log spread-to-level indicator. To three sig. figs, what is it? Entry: -5.05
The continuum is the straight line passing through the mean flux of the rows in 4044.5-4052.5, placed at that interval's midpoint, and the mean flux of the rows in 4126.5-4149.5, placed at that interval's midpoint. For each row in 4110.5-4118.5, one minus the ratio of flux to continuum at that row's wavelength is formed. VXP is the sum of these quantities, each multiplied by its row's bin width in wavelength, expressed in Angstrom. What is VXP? -1.3 Angstrom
